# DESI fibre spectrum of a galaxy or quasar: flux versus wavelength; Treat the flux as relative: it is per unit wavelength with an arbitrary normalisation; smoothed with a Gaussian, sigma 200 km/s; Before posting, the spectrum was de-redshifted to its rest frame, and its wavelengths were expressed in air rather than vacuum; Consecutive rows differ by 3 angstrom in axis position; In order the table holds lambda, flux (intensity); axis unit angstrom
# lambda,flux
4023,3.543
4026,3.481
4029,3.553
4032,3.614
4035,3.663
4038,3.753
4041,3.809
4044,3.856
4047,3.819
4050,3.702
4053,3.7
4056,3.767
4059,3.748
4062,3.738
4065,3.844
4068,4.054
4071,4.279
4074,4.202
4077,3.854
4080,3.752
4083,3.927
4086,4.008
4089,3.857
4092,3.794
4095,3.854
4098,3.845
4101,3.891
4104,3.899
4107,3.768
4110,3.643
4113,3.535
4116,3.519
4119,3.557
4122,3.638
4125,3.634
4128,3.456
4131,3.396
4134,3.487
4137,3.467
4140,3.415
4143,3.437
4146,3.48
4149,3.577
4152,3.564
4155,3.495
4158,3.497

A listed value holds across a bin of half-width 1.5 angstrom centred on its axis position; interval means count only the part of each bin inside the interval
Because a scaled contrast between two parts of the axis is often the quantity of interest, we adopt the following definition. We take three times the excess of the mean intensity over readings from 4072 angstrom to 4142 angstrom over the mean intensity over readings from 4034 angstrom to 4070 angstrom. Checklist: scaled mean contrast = -0.2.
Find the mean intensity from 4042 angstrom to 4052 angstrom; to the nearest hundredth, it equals 3.79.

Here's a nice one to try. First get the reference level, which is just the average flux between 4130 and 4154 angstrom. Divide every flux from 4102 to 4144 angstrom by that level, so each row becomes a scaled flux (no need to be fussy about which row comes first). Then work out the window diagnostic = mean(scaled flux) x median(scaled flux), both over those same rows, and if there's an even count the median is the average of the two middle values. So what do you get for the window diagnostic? 1.04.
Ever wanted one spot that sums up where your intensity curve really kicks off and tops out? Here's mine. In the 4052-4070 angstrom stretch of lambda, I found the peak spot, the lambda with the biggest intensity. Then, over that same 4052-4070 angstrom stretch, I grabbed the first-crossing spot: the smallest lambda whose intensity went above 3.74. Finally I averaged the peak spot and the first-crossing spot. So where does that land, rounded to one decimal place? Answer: 4062.0 angstrom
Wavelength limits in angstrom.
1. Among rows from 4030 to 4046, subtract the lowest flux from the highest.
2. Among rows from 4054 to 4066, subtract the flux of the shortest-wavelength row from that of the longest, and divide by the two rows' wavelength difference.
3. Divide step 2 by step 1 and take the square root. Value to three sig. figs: 0.188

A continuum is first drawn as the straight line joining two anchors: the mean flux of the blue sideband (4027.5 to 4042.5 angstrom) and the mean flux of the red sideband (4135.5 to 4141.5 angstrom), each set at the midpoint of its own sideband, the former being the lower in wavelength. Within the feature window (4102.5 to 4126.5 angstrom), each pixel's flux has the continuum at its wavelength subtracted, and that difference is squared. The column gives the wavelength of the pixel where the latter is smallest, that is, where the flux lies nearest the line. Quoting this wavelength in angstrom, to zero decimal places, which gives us 4116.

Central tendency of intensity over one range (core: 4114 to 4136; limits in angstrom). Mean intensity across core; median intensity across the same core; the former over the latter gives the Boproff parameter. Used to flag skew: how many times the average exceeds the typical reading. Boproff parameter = 1.00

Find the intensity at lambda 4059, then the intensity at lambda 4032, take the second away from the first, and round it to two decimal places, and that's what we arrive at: 0.13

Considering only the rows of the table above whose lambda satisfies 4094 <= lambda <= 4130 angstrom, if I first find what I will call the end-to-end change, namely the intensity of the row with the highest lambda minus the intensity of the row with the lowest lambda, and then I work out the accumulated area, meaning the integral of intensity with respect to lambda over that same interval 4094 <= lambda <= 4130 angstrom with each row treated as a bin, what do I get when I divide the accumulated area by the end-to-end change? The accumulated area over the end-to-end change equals -333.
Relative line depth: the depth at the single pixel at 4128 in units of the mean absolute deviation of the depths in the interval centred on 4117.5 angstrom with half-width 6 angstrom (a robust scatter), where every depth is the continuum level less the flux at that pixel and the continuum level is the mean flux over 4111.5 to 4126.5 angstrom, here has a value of 3.2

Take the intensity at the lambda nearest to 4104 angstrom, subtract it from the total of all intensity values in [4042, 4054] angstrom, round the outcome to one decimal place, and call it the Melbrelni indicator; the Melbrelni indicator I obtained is 11.2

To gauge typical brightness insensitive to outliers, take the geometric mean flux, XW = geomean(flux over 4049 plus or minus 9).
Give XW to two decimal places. 3.78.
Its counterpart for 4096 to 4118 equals 3.73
